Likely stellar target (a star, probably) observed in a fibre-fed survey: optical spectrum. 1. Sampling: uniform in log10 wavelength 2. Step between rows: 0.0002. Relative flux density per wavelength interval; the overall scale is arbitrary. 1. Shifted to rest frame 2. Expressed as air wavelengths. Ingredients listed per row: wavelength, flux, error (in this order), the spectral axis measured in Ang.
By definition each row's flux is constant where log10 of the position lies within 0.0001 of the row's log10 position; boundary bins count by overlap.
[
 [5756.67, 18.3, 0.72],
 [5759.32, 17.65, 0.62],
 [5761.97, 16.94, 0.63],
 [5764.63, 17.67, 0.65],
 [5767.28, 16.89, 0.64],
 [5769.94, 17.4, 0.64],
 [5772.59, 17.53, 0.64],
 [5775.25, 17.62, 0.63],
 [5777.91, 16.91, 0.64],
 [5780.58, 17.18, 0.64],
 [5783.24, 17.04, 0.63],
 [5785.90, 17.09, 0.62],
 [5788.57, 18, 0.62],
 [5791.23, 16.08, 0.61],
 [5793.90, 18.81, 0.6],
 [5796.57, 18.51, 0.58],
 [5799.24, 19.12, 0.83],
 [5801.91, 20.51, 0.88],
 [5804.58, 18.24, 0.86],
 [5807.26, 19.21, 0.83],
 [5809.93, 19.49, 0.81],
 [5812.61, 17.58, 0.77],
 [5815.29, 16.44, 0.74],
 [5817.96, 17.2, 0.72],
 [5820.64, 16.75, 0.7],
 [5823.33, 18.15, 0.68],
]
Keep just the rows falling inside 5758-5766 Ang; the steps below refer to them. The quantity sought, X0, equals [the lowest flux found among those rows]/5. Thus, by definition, 3.39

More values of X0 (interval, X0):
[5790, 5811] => 3.22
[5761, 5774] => 3.38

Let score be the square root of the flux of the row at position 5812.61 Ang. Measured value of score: 4.19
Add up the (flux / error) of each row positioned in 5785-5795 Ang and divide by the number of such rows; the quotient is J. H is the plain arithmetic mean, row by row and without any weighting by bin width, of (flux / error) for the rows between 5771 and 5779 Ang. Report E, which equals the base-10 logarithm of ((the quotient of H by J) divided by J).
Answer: -1.48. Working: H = 27.3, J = 28.6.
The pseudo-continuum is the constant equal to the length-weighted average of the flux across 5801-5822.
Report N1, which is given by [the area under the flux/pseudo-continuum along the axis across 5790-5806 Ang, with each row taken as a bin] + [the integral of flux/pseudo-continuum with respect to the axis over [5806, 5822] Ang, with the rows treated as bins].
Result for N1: 32.1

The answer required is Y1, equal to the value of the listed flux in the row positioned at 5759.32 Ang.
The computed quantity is 17.65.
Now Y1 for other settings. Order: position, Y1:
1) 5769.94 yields 17.4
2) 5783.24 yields 17.04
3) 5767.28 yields 16.89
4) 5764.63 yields 17.67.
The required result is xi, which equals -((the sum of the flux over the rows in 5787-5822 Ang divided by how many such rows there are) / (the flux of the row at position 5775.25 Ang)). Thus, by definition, -1.03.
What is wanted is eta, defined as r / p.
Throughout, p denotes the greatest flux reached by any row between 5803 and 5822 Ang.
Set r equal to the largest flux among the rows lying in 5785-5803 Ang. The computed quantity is 1.05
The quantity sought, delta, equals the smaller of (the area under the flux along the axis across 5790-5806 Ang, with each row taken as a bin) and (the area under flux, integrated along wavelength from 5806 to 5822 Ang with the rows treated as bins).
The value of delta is 284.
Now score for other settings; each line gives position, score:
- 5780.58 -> 4.14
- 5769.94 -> 4.17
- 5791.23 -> 4.01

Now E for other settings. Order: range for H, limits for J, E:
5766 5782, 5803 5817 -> -1.28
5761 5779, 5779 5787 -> -1.44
